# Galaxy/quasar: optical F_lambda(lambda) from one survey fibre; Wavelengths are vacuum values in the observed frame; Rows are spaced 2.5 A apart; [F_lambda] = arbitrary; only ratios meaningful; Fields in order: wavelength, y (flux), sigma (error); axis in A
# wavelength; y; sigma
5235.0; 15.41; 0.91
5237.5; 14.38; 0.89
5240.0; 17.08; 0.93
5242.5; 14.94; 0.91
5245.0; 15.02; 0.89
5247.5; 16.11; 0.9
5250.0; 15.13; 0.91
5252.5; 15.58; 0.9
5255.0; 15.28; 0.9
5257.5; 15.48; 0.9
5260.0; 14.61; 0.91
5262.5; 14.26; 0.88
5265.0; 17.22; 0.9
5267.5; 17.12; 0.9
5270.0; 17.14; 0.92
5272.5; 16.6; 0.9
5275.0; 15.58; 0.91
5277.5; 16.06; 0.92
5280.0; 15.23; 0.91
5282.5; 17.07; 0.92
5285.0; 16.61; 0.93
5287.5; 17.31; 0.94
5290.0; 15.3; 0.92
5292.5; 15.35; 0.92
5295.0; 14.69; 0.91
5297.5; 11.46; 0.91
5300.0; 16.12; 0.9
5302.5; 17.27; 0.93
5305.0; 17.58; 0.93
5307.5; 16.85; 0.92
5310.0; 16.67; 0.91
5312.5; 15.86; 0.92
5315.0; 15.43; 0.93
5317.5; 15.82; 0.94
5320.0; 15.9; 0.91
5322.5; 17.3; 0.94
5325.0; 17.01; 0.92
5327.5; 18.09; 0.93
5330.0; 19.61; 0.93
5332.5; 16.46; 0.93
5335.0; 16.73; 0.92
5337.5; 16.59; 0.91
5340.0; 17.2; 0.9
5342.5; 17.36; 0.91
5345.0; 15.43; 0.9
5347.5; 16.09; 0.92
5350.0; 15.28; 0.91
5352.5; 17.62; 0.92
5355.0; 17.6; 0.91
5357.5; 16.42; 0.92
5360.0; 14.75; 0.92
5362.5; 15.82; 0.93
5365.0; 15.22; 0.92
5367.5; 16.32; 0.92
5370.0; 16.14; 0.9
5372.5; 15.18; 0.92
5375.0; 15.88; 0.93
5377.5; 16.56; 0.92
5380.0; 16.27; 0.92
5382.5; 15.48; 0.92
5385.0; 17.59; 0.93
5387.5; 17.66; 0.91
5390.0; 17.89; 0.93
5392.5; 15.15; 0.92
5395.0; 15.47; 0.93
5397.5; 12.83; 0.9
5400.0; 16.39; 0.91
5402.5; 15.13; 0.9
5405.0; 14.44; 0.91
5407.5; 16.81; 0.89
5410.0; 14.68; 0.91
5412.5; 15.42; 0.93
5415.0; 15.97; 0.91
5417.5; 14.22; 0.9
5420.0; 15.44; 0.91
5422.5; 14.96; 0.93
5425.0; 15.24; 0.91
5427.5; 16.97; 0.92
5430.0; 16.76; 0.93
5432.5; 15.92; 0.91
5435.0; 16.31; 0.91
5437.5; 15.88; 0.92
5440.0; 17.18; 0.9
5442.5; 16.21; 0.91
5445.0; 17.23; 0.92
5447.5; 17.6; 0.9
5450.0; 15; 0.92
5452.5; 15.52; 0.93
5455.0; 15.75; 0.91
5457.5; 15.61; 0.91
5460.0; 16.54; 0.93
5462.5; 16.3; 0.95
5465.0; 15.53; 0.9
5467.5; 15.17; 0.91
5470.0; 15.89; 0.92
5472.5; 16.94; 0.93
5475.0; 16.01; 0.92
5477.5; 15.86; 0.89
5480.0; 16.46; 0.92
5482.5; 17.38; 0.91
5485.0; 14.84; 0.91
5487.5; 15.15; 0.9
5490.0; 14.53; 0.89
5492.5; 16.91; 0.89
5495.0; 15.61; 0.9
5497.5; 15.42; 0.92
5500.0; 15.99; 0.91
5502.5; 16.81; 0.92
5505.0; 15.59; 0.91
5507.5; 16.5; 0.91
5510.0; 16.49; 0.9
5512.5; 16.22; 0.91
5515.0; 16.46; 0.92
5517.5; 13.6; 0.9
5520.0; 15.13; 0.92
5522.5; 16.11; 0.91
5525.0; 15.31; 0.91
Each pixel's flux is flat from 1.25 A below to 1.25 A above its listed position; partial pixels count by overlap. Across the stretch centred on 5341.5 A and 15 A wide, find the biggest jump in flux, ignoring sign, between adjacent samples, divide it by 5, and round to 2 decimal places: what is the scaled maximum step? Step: 0.39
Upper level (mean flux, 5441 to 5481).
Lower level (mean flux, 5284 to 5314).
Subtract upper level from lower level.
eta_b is -0.2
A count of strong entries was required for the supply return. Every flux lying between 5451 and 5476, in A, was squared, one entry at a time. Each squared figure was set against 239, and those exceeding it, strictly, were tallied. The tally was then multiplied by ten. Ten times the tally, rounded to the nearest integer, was 90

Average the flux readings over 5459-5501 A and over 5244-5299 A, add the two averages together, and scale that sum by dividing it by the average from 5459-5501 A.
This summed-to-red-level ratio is 1.98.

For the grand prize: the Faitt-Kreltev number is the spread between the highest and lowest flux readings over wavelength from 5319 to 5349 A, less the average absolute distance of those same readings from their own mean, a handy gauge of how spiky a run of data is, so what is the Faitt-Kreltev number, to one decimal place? 3.4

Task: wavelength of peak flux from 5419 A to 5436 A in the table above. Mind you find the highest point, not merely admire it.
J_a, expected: 5427.5 A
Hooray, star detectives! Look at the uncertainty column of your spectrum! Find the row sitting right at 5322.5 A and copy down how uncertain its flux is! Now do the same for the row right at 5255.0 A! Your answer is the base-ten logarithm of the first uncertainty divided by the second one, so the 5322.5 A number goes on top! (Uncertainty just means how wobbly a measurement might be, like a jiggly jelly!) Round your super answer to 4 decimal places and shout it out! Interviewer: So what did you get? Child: 0.0189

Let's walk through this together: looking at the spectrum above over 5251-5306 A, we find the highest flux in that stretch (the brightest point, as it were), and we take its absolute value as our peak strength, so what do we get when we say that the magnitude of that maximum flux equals 17.6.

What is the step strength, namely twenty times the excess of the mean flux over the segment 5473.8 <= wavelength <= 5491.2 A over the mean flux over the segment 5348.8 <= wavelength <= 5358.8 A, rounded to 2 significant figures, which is -20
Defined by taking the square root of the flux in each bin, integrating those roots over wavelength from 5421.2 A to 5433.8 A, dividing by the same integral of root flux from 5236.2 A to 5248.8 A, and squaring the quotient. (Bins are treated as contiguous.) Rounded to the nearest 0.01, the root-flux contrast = 1.03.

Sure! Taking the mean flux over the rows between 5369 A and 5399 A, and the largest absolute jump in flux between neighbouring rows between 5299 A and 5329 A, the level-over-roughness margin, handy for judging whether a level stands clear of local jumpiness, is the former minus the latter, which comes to 14.6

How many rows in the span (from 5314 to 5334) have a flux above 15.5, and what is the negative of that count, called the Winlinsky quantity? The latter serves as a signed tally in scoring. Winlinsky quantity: -7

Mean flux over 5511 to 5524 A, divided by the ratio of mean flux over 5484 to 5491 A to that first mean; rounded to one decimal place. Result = 16.2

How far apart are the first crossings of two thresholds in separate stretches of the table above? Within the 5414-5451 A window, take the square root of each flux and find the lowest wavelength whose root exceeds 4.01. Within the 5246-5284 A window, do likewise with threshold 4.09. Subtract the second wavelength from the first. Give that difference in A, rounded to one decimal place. 162.5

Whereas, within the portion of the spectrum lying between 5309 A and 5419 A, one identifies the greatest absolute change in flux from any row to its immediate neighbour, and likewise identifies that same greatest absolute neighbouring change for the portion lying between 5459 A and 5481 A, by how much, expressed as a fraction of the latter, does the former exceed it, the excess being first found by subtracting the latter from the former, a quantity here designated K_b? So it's 2.4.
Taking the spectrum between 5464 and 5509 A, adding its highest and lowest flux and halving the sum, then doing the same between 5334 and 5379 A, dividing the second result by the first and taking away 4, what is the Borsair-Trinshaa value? -2.99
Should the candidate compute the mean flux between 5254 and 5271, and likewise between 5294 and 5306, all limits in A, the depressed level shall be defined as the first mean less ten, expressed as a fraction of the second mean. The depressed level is 0.381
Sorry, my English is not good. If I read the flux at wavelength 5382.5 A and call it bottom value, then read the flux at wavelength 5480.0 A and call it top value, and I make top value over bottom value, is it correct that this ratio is 1.06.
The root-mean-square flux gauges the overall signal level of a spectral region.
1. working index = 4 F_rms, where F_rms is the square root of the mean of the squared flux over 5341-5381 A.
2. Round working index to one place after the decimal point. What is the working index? 64.6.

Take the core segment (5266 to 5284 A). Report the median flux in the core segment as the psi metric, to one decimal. 16.6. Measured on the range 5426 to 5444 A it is 16.3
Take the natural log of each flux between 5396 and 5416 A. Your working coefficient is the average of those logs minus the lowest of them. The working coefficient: 0.17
